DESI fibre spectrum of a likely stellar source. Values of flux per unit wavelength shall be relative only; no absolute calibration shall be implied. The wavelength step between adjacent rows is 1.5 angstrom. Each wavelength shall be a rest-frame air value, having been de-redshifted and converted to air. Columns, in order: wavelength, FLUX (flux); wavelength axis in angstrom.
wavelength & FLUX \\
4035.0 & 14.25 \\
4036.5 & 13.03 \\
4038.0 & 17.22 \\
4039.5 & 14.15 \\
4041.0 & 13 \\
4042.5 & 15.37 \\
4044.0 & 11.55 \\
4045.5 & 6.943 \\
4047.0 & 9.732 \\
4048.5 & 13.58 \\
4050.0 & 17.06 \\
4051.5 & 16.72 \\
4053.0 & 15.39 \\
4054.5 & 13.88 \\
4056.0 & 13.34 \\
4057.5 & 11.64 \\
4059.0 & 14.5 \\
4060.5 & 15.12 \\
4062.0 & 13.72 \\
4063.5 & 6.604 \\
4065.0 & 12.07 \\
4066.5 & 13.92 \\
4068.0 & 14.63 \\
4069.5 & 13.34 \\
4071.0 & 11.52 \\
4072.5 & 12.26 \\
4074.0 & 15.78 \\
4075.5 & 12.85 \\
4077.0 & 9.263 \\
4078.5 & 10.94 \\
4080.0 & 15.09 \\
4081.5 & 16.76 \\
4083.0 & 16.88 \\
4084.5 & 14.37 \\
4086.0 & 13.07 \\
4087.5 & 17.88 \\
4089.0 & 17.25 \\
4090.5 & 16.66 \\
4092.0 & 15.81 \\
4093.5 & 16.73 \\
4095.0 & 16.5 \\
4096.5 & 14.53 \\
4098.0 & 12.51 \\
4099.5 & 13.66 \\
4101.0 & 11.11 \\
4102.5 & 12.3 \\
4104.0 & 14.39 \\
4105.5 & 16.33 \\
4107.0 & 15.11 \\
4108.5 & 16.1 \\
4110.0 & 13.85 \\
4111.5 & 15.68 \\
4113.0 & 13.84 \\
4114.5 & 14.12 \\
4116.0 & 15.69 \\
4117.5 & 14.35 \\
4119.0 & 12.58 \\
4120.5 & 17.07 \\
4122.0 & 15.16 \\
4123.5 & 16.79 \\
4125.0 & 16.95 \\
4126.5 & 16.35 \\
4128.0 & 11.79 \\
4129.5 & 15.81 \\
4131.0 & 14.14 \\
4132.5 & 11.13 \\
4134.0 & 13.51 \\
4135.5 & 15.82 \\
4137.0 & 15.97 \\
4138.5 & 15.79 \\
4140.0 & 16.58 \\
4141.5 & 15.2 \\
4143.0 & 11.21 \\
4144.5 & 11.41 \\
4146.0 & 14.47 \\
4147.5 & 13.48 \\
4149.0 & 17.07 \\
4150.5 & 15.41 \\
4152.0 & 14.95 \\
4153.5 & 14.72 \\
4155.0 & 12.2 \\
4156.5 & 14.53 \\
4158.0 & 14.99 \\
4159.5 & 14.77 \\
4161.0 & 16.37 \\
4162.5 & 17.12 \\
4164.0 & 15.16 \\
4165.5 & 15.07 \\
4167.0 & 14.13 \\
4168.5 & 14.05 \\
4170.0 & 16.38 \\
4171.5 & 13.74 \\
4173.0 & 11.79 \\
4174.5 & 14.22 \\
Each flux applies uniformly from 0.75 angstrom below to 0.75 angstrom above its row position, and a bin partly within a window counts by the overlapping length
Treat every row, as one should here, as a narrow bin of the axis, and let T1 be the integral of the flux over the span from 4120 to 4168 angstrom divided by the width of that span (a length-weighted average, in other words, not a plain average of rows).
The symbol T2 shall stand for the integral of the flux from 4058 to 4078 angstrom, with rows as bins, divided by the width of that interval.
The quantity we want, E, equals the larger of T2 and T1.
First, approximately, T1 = 14.8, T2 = 12.7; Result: 14.8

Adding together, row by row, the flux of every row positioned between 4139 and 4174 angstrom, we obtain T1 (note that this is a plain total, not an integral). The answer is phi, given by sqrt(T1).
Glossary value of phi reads 18.3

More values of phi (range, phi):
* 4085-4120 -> 18.4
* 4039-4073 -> 17.3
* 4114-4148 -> 18.3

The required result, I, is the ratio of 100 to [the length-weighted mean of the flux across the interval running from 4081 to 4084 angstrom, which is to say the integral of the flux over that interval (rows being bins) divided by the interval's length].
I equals 6.0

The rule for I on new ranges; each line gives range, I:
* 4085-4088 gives 6.6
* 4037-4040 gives 6.4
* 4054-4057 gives 7.4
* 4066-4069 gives 7.0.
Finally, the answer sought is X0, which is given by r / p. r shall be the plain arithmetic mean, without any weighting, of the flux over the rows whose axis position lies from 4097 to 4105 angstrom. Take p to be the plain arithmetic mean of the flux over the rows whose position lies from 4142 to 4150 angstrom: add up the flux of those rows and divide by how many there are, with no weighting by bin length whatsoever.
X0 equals 0.95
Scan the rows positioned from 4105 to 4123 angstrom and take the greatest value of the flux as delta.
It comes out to 17.07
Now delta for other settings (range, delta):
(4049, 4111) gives 17.88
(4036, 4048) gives 17.22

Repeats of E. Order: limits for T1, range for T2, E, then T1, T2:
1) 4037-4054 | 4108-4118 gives 14.8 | 13.7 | 14.8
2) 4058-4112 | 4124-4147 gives 14.4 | 14.1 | 14.4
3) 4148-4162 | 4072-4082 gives 15.0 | 15.0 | 13.2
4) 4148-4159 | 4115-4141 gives 15.0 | 14.8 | 15.0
